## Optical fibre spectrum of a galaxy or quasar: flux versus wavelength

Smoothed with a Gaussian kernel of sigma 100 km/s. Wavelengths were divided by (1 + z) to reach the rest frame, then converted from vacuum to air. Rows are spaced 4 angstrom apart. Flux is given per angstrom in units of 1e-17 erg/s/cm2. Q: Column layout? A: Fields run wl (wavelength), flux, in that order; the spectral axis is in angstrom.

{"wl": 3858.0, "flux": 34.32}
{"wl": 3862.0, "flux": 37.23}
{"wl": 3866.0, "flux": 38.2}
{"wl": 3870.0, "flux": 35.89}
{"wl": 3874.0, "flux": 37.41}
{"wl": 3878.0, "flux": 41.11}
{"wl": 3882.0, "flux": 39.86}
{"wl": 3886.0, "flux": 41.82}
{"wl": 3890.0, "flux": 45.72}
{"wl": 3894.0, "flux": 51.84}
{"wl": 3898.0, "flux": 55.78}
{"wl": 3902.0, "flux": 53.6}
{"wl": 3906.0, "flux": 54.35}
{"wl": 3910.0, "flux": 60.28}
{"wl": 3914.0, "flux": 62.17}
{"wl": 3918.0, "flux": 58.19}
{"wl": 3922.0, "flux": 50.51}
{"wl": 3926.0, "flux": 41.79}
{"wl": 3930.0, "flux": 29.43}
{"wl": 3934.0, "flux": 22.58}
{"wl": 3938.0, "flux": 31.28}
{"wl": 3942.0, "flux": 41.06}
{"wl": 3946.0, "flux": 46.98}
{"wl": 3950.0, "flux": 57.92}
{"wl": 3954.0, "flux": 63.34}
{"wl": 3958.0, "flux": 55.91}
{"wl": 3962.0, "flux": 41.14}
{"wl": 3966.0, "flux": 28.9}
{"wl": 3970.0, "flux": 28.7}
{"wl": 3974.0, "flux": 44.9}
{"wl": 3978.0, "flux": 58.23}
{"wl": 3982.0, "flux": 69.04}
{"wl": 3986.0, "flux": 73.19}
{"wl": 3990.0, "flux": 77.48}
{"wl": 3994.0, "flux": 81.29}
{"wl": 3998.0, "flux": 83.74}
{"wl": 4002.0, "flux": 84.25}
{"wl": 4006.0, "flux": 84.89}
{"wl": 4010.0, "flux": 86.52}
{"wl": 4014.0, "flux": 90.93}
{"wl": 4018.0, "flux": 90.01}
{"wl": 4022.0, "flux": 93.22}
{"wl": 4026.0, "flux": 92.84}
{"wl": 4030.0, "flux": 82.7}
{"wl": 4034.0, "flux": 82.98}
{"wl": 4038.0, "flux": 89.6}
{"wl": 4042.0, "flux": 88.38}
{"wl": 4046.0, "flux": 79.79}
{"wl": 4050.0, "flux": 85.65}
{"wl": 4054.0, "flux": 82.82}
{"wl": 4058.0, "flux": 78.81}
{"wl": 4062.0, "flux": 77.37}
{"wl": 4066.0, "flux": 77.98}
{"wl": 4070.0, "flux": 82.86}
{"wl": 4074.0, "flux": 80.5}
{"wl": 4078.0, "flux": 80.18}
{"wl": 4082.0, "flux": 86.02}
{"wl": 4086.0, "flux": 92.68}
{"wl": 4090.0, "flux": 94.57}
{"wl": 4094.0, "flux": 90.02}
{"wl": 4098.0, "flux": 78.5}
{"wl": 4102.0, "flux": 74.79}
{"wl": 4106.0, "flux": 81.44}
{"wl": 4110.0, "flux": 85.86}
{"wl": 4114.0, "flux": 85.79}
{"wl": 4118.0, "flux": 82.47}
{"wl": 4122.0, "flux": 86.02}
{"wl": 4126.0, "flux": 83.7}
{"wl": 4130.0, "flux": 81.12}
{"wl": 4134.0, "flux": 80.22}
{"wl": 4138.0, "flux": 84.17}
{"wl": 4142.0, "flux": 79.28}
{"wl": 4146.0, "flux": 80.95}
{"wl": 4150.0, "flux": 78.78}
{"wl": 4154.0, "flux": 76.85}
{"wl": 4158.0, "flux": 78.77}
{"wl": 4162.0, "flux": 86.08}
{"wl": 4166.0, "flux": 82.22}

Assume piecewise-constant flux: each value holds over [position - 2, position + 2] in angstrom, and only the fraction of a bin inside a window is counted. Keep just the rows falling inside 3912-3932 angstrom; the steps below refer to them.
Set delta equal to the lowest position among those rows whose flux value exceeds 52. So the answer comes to 3914.0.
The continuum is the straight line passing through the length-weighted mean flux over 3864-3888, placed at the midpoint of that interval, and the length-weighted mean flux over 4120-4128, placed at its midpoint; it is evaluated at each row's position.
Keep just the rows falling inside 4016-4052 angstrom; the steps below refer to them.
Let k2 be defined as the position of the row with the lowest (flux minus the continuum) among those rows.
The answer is 4046.0 angstrom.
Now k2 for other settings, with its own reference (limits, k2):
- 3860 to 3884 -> 3870.0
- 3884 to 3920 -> 3886.0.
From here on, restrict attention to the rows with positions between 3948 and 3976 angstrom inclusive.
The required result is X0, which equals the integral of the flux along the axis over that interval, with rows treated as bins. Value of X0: 1283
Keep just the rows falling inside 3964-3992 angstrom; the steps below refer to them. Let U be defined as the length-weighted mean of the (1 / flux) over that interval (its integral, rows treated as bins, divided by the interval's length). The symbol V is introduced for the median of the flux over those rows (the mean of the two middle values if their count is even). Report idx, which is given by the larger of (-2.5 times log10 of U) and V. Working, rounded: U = 0.021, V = 58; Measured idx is 58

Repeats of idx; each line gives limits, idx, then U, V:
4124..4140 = 82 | 0.012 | 82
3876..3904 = 46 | 0.022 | 46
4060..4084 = 80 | 0.012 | 80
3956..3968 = 41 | 0.026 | 41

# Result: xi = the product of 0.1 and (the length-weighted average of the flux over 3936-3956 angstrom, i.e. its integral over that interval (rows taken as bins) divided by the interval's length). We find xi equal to 4.8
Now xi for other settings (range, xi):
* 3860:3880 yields 3.8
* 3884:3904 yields 5.0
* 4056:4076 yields 8.0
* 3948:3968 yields 4.9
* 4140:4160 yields 7.9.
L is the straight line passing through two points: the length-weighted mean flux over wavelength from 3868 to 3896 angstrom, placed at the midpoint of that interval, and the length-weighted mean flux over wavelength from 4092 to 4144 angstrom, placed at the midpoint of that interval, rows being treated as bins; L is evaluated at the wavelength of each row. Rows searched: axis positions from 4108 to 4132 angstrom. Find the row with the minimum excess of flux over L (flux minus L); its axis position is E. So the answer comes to 4130.0 angstrom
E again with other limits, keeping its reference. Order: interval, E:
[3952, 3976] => 3970.0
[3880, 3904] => 3882.0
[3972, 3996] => 3974.0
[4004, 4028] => 4006.0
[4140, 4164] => 4154.0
